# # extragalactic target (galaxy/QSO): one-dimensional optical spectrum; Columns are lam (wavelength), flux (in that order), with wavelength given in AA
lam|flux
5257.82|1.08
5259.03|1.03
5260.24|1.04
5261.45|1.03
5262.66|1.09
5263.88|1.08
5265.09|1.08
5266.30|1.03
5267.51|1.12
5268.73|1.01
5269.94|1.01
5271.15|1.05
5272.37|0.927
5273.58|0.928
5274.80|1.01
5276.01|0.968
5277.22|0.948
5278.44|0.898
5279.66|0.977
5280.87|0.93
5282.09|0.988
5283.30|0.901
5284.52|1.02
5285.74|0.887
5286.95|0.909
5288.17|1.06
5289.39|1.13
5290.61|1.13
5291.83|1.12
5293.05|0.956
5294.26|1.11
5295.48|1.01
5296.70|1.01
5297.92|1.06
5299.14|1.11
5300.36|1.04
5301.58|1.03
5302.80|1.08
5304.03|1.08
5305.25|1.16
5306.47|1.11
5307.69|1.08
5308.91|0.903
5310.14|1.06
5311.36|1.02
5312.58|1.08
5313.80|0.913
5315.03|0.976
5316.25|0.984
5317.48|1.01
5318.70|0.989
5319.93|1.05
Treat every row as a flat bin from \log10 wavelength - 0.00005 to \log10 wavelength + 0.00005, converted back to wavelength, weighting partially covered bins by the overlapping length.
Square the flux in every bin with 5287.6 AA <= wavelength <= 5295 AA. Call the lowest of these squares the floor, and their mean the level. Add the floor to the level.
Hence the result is 2.09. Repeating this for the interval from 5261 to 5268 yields 2.21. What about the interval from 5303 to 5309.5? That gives 1.96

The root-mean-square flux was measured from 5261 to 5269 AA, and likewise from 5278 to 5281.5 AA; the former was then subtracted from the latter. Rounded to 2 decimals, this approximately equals -0.13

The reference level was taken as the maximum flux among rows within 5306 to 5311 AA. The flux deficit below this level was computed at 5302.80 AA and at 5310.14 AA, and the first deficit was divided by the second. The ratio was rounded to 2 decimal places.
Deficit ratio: 0.60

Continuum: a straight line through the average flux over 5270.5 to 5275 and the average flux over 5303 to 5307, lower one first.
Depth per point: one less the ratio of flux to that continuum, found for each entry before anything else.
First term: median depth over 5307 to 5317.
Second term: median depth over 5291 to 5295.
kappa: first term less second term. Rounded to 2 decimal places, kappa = 0.17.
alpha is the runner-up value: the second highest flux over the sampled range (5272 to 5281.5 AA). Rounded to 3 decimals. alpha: 0.977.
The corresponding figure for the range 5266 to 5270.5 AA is 1.030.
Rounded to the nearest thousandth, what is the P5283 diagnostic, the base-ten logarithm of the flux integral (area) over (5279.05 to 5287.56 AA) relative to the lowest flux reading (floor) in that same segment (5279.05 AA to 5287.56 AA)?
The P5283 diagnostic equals 0.958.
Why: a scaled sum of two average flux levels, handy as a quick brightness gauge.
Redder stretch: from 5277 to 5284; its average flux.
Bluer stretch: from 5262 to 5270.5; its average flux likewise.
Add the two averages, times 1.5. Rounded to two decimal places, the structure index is 3.00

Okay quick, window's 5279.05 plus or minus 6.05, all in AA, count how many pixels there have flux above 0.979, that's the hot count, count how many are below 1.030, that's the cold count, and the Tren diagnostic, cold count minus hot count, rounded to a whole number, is 7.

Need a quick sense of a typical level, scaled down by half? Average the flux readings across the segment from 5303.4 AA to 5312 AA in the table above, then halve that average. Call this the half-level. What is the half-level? 0.529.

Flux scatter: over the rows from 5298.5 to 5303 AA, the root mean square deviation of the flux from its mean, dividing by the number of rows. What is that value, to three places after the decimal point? 0.032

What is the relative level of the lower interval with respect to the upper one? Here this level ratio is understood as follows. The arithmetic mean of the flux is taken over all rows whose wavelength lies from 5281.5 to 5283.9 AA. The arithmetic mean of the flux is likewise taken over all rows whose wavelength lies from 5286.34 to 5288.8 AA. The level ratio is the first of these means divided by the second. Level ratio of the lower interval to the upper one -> 0.96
